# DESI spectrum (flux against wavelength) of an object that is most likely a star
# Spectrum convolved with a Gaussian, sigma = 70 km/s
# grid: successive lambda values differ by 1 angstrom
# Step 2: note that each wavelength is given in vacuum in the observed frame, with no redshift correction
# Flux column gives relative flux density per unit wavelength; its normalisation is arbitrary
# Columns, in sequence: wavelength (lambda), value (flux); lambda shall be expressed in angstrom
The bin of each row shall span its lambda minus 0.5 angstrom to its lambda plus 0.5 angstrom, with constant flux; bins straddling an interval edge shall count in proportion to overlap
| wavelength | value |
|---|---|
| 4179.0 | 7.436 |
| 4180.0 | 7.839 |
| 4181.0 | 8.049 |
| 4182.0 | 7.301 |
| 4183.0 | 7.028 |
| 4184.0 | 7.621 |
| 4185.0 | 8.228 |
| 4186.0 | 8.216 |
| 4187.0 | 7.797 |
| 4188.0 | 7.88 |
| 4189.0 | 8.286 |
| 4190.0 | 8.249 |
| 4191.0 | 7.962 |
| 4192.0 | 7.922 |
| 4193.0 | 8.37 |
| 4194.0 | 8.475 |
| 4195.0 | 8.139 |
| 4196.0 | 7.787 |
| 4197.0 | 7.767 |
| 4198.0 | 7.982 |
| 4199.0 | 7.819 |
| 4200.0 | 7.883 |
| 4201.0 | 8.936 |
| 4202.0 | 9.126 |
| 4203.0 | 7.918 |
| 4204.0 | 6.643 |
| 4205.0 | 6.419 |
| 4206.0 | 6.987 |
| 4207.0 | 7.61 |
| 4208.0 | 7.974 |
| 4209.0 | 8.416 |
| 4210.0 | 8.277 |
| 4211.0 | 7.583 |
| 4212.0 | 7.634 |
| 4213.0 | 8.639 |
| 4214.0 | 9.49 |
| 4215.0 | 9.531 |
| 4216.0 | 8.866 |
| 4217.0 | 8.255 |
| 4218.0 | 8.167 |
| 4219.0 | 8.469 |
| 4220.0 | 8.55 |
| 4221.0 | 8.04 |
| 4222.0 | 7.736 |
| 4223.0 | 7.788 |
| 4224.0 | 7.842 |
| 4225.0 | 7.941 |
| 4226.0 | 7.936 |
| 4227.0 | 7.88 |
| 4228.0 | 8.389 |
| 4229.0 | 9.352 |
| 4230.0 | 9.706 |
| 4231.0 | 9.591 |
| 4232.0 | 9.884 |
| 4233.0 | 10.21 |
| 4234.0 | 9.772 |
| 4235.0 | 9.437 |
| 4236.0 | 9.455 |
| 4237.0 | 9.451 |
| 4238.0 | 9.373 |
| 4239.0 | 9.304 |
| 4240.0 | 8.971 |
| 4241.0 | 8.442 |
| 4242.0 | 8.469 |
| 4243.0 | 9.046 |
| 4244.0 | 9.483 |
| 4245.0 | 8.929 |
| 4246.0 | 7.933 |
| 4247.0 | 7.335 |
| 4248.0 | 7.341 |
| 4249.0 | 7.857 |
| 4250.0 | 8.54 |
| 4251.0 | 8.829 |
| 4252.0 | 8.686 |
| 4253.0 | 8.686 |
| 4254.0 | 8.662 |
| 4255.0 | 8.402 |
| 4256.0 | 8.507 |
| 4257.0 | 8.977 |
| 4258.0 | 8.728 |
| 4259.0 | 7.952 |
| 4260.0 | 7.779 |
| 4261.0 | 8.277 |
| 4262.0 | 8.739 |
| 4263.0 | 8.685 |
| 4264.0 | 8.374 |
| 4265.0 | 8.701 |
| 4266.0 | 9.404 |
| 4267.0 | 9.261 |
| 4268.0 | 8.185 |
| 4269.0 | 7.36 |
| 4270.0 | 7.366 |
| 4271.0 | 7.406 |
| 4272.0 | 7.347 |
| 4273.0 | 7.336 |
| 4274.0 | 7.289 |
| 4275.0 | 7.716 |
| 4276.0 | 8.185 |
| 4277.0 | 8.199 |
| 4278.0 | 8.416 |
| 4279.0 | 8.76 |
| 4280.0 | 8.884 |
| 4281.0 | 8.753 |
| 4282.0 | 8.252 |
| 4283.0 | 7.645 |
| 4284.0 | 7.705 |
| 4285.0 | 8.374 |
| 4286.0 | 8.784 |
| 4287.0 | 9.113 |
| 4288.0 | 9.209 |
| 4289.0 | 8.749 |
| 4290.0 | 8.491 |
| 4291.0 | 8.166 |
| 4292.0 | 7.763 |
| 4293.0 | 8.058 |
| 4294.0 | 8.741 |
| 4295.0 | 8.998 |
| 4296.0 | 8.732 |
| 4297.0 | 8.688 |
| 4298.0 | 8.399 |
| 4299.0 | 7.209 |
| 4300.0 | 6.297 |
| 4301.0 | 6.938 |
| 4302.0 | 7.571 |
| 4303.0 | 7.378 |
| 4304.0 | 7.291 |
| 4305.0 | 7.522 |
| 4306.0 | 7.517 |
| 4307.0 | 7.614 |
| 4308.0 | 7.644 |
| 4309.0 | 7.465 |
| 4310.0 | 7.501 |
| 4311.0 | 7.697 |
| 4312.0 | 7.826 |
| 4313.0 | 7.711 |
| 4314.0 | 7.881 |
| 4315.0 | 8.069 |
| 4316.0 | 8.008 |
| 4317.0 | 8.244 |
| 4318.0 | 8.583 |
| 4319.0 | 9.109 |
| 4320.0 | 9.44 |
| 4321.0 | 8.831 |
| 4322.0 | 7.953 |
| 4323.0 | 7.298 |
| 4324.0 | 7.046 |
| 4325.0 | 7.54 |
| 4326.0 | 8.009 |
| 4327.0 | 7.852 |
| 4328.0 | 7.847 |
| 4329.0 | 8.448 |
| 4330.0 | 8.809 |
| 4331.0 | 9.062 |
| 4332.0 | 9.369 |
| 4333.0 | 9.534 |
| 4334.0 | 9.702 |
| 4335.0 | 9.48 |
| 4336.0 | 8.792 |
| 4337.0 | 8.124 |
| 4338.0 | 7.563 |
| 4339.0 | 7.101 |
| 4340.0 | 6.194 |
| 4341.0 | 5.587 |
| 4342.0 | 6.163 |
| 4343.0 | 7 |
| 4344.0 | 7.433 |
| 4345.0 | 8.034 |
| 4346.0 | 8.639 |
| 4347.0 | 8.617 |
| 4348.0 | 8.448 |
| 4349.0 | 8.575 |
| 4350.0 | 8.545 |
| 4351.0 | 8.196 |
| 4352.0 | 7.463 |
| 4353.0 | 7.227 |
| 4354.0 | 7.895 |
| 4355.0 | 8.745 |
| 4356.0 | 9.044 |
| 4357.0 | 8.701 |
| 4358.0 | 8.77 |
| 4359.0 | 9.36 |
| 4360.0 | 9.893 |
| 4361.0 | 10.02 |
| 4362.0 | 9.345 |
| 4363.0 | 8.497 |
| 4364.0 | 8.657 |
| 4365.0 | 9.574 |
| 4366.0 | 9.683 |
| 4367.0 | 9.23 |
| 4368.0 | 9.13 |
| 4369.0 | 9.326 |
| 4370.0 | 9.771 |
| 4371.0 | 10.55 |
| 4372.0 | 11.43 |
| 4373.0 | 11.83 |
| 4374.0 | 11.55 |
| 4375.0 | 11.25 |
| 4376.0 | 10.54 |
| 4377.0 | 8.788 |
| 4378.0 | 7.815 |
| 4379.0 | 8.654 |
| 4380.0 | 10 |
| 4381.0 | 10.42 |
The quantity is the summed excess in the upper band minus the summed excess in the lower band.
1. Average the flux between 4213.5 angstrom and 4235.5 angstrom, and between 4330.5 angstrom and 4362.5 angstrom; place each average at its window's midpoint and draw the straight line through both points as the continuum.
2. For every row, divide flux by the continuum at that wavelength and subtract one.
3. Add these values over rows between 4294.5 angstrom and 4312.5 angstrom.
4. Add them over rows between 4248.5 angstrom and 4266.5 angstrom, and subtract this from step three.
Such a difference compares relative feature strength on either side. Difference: -1.5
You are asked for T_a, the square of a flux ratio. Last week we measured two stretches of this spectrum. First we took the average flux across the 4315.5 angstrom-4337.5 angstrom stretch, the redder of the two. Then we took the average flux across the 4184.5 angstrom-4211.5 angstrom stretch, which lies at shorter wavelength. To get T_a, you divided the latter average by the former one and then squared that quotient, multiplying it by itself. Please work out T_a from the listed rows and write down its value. 0.87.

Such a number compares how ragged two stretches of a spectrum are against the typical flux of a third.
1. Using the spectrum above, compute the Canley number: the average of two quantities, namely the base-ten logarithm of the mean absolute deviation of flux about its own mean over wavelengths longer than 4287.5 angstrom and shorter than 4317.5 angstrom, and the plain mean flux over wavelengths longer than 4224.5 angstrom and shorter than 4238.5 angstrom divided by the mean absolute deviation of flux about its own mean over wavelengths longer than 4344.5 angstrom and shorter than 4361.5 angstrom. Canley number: 8.7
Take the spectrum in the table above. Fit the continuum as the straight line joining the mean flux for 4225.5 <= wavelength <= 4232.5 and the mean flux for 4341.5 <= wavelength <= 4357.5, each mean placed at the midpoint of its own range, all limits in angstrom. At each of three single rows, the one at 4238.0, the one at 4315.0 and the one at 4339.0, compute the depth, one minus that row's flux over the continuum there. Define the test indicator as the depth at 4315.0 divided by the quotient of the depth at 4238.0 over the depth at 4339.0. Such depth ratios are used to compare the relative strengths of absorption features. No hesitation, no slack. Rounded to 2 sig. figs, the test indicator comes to -0.067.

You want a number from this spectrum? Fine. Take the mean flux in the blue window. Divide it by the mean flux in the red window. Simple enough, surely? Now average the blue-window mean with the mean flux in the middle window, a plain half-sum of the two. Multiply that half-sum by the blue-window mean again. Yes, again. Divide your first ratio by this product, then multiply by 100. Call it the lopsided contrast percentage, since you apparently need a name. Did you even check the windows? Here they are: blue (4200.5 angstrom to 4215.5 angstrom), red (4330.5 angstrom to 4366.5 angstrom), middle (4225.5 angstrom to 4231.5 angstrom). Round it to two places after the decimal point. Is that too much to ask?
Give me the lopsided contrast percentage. 1.41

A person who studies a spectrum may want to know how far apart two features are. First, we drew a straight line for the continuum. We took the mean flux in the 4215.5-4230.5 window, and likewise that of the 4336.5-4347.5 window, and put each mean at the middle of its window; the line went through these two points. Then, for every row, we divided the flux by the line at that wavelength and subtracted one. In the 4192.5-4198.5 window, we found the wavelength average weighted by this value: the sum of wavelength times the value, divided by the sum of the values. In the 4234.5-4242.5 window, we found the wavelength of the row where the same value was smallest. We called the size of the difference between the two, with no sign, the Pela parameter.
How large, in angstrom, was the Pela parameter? 44.8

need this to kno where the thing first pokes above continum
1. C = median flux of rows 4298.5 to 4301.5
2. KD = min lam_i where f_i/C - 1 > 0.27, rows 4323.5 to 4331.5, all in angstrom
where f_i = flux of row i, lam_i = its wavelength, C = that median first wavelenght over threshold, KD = 4331.0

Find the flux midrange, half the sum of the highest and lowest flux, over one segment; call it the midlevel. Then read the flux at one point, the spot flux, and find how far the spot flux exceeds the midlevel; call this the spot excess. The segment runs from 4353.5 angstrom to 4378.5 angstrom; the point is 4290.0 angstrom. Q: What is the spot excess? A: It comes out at -1.3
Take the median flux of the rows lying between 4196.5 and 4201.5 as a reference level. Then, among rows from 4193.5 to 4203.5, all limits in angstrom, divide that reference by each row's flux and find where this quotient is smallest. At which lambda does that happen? 4202.0 angstrom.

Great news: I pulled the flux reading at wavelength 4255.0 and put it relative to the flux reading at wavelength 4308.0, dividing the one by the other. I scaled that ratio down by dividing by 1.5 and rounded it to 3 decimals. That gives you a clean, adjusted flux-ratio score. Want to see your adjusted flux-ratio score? 0.733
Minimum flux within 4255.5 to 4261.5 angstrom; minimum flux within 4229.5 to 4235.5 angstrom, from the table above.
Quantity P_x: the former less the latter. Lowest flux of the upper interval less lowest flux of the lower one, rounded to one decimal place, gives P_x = -1.7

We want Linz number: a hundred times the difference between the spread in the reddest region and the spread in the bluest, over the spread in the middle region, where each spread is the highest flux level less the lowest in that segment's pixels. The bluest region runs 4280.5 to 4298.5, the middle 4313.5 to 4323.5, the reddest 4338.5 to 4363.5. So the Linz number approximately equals 134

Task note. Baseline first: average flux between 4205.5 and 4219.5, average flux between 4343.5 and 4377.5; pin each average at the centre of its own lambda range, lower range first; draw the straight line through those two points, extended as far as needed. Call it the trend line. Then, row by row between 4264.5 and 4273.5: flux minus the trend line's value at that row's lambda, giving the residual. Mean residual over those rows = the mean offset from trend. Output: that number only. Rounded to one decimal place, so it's -0.6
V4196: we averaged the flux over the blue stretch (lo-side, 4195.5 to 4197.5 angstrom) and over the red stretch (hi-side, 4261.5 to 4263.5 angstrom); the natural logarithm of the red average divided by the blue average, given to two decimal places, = 0.11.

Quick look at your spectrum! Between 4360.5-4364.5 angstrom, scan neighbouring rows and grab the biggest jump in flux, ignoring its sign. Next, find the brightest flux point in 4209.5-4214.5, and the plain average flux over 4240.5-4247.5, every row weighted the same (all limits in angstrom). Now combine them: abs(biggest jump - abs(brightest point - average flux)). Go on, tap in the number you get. 0.12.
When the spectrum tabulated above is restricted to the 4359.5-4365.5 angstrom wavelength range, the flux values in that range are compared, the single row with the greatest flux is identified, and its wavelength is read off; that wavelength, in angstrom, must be 4361.0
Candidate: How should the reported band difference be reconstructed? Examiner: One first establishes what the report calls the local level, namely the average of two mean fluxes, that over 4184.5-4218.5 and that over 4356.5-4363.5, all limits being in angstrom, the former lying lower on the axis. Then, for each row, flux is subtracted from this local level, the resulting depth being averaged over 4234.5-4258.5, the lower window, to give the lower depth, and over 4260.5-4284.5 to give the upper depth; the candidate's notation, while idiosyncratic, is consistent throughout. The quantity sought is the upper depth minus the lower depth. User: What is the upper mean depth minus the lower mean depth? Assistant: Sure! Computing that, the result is 0.5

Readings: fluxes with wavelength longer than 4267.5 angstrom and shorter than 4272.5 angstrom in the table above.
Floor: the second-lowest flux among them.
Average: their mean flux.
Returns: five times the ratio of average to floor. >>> 5.12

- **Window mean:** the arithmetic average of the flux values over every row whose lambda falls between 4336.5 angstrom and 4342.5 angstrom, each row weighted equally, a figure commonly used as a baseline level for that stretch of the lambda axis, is 6.8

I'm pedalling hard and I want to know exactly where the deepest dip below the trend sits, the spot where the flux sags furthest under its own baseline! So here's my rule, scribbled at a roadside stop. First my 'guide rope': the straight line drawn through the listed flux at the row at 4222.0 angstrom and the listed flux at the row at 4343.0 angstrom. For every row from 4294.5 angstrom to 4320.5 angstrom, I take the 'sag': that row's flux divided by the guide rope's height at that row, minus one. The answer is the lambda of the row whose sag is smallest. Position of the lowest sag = 4300.0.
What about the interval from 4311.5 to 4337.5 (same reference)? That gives 4324.0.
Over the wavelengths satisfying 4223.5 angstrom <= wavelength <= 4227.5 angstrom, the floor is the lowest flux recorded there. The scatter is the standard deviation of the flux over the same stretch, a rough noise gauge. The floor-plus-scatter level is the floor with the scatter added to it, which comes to 7.9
